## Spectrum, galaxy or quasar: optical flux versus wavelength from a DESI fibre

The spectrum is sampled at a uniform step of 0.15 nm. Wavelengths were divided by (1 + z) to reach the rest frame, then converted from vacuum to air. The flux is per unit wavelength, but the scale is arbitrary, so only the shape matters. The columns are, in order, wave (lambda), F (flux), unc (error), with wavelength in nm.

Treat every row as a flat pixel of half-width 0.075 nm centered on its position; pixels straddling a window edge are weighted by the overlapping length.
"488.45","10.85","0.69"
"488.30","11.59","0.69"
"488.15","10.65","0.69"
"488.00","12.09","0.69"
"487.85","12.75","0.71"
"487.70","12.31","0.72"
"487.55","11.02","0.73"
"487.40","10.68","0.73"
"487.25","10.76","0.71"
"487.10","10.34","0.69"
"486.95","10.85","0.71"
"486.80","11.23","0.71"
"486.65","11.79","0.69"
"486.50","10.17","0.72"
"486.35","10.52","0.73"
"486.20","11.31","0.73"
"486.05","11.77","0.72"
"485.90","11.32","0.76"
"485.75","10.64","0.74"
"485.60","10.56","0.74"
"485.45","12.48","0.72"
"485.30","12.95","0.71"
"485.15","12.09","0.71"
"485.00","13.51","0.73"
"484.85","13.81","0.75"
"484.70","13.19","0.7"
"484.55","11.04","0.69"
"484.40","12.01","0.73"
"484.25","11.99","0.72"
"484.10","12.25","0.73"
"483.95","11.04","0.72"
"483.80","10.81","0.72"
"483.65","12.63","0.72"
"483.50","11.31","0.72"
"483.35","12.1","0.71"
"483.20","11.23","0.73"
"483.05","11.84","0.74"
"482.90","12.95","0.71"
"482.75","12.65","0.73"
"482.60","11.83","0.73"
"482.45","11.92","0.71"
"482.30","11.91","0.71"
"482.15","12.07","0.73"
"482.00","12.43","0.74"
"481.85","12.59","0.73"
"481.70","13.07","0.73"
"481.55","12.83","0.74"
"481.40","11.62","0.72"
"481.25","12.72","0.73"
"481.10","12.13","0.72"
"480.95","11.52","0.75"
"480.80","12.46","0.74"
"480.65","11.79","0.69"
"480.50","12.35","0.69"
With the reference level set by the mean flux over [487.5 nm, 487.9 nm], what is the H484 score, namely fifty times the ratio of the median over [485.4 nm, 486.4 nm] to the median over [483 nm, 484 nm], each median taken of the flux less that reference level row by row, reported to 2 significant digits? 50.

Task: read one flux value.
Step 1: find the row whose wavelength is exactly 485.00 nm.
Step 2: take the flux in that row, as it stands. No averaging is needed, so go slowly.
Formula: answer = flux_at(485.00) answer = 13.51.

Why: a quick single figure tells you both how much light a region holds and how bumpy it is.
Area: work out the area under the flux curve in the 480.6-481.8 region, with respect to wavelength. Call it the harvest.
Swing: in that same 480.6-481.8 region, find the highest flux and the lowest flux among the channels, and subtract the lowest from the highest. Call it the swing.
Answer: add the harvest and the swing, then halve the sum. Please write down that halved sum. 8.1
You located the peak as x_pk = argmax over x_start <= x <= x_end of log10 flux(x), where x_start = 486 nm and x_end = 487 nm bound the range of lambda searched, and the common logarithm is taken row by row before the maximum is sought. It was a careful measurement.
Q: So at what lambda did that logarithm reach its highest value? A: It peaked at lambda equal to 486.65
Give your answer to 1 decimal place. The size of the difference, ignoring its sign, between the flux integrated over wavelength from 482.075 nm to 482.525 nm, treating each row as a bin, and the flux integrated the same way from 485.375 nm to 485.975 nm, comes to 1.4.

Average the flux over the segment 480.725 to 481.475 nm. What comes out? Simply 12.1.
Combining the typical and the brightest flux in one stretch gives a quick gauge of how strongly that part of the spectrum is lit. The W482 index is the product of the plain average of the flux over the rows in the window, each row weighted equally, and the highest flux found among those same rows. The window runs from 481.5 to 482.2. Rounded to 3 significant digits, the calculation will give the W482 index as 165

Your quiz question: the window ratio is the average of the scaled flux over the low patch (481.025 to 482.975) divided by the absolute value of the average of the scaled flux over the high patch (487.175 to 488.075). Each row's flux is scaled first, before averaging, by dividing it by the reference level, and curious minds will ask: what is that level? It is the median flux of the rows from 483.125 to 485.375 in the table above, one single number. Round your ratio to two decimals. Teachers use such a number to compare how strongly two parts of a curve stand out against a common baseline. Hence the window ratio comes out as 1.07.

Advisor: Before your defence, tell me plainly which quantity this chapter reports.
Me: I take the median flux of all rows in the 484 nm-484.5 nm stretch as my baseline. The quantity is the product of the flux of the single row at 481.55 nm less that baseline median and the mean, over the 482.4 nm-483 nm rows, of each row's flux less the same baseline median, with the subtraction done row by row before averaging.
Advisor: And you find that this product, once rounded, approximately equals 0.27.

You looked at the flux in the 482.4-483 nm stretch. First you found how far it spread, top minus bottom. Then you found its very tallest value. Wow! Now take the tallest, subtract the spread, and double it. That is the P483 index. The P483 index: 23.7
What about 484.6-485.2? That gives 24.2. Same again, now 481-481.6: 23.2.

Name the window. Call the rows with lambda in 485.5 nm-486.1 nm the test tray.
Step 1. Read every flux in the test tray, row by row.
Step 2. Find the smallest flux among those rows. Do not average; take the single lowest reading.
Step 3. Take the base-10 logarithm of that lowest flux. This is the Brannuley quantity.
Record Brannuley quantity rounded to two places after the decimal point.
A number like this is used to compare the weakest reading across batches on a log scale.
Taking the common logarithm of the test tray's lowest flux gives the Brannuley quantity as 1.02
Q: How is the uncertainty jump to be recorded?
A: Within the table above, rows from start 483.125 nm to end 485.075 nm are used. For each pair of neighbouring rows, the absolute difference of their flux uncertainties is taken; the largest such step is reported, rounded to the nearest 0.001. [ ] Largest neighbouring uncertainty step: 0.050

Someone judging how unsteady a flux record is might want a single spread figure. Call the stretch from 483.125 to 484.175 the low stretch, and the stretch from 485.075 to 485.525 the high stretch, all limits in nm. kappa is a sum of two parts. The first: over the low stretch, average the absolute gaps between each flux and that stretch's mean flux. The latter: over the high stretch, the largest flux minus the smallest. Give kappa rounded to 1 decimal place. 1.5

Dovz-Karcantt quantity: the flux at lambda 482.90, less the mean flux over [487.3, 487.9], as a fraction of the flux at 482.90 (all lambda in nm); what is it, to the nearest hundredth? 0.10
